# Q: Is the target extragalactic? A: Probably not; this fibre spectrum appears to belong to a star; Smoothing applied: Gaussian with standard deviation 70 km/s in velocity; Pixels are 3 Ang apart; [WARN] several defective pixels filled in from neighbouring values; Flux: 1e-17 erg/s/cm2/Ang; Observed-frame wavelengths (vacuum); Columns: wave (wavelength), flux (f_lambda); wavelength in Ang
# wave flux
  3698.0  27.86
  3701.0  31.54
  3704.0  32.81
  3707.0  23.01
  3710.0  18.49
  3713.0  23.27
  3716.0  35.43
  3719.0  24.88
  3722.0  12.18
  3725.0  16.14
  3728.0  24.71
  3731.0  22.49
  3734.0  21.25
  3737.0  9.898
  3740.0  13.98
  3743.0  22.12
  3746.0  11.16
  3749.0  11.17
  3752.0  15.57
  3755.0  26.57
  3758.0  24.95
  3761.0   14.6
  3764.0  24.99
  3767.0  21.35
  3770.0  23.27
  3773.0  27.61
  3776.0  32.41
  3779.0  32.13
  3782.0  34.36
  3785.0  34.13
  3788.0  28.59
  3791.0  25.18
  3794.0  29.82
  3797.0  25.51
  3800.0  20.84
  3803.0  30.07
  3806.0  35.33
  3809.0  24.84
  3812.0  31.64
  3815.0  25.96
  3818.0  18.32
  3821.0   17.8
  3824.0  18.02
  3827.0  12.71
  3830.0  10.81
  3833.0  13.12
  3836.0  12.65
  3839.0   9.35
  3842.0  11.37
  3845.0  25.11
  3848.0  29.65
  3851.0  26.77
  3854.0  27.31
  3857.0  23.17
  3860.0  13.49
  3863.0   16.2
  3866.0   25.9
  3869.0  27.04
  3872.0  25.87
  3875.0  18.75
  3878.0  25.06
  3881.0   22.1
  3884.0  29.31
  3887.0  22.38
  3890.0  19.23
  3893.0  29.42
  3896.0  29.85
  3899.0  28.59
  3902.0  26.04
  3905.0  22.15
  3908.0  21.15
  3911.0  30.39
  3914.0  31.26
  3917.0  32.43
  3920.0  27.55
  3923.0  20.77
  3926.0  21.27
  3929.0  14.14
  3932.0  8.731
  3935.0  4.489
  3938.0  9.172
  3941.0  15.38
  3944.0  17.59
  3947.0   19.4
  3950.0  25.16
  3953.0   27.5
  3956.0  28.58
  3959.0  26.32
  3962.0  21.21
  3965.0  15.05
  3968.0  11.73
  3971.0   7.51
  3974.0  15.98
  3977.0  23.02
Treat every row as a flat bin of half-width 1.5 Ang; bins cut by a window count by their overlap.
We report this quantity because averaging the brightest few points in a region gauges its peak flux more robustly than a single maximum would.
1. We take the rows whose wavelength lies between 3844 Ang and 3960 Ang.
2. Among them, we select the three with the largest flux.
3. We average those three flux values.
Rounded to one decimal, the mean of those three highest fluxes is 31.4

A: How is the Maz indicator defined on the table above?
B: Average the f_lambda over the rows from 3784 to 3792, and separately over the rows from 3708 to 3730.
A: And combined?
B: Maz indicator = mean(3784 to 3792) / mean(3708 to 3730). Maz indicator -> 1.3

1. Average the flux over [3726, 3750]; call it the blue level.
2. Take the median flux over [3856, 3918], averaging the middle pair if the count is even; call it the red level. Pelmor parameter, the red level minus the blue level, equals 9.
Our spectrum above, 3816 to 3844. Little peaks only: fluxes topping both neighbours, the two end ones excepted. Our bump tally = 2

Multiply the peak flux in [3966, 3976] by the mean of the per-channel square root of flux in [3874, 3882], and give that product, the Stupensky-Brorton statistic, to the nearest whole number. 75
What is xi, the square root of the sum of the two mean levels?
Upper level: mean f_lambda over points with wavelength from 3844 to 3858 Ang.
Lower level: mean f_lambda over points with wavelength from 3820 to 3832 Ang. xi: 6.42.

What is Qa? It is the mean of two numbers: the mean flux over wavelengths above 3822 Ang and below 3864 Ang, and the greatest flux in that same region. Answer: 24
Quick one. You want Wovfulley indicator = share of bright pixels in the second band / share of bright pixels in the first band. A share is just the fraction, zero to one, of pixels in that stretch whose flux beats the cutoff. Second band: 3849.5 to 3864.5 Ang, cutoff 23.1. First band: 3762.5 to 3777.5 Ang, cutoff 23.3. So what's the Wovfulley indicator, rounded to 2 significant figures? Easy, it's 1.0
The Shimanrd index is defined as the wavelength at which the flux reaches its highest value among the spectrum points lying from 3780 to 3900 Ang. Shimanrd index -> 3806.0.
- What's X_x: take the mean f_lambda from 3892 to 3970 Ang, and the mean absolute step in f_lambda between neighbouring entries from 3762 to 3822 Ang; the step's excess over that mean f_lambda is -17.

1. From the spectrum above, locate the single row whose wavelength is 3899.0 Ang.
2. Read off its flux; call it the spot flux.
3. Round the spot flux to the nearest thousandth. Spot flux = 28.590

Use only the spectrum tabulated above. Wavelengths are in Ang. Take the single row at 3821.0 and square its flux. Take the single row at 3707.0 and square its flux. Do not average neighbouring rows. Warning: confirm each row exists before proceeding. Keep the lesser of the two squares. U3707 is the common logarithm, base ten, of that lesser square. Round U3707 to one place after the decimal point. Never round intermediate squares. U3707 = 2.5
